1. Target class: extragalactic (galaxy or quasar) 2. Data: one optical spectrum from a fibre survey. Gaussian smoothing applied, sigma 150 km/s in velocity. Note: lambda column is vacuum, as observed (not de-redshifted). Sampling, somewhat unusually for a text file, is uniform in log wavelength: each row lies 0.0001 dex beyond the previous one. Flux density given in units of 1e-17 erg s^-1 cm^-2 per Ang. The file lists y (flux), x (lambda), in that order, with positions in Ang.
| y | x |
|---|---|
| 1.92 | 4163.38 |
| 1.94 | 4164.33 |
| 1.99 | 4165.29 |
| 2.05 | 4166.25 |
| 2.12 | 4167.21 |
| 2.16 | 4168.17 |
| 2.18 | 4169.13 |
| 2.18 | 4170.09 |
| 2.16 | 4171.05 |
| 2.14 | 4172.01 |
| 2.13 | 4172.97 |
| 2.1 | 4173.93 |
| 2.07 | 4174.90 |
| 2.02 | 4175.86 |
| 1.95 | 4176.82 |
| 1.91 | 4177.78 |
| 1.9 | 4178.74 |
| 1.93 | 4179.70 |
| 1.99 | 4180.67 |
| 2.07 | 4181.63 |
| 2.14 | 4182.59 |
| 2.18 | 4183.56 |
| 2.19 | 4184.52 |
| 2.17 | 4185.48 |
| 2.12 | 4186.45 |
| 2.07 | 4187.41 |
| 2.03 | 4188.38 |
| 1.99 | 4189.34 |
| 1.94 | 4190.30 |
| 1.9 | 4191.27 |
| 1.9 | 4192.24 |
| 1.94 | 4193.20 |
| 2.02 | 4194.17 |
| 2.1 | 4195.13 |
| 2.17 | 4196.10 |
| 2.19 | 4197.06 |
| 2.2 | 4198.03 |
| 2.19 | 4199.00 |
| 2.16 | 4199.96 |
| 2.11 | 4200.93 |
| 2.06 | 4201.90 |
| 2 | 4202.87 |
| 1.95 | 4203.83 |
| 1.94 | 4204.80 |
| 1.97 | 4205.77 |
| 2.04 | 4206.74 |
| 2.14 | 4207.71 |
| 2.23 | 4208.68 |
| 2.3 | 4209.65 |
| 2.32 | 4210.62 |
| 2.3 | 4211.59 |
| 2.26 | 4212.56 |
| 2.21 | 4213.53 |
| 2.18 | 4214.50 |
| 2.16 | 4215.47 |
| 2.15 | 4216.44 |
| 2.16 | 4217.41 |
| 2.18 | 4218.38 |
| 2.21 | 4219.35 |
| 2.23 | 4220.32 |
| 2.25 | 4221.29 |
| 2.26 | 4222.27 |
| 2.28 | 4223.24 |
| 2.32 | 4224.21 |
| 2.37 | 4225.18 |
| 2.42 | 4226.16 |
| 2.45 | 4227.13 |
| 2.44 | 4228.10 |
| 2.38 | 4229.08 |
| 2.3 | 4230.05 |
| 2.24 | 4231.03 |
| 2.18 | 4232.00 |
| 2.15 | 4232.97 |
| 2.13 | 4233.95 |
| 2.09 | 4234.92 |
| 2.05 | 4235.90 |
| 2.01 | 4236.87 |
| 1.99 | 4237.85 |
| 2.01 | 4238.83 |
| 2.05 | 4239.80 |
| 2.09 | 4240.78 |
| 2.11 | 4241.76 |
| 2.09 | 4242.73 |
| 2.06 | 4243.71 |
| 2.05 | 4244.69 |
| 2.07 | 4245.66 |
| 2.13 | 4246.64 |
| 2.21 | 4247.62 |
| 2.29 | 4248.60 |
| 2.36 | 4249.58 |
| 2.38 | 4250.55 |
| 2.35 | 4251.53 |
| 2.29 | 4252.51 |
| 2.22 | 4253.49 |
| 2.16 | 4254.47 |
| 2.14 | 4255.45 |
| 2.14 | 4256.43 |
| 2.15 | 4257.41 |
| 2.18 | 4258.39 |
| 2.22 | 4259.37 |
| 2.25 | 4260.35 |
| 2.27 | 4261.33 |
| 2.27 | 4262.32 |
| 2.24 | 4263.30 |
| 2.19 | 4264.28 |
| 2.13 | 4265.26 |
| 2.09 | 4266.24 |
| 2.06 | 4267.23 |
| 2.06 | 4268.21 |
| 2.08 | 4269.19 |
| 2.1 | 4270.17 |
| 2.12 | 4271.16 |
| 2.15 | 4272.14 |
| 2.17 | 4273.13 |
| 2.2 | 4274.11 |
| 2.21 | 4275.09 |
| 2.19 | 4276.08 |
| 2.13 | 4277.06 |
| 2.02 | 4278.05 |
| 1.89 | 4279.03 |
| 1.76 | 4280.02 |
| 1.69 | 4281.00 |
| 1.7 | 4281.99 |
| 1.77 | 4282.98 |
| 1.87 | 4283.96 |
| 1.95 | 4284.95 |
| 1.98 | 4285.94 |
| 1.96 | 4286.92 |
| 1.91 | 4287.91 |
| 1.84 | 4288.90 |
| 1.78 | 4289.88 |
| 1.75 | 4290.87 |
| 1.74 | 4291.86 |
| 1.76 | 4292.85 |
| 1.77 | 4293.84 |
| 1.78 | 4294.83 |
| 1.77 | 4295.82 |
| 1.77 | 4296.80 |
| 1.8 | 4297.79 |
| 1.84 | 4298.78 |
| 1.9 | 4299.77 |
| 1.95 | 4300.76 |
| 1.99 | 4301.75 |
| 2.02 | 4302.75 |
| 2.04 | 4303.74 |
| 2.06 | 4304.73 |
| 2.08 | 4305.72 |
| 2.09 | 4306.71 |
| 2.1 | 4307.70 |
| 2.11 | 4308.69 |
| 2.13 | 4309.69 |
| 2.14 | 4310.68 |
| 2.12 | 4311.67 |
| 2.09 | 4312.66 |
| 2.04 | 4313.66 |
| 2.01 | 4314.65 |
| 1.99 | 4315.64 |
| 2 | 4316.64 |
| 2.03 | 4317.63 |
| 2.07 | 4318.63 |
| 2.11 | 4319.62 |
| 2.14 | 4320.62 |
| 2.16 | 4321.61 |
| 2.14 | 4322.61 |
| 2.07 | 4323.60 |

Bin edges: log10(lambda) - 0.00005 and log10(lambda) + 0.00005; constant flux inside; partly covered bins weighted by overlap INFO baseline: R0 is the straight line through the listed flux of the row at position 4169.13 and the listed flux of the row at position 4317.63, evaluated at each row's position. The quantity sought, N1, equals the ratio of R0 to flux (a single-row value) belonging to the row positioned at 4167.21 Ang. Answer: 1.03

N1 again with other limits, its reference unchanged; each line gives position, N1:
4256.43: 0.98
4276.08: 0.95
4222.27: 0.94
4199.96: 0.99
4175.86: 1.08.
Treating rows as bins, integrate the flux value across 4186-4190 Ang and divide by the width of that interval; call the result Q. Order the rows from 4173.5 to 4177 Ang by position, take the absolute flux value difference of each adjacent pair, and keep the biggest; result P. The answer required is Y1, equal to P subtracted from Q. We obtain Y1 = 1.98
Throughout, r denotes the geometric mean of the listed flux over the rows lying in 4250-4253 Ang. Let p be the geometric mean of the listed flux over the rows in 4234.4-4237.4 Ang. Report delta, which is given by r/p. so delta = 1.14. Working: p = 2.05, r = 2.34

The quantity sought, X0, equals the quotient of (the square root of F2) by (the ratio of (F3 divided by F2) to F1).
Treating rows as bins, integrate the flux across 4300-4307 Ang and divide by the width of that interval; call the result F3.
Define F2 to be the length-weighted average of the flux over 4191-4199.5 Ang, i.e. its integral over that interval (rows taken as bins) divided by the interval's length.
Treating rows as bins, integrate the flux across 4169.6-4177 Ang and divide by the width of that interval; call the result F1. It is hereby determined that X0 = 3.1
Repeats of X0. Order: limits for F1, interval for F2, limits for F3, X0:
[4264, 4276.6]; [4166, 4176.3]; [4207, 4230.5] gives 2.9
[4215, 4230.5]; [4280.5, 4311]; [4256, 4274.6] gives 2.8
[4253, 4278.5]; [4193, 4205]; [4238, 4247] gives 3.1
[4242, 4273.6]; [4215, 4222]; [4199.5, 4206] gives 3.5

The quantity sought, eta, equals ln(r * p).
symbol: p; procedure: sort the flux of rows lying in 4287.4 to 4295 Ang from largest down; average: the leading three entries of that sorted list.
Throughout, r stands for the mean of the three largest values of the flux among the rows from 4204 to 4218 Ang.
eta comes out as 1.45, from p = 1.84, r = 2.31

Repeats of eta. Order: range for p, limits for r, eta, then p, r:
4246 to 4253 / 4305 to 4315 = 1.62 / 2.36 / 2.13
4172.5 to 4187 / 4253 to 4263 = 1.60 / 2.18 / 2.26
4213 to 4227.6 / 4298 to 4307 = 1.61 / 2.41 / 2.08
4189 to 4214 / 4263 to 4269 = 1.62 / 2.31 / 2.19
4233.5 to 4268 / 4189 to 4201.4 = 1.65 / 2.36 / 2.19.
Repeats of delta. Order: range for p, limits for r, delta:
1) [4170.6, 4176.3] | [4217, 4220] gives 1.04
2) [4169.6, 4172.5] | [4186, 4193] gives 0.92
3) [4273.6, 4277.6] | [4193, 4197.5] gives 0.95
